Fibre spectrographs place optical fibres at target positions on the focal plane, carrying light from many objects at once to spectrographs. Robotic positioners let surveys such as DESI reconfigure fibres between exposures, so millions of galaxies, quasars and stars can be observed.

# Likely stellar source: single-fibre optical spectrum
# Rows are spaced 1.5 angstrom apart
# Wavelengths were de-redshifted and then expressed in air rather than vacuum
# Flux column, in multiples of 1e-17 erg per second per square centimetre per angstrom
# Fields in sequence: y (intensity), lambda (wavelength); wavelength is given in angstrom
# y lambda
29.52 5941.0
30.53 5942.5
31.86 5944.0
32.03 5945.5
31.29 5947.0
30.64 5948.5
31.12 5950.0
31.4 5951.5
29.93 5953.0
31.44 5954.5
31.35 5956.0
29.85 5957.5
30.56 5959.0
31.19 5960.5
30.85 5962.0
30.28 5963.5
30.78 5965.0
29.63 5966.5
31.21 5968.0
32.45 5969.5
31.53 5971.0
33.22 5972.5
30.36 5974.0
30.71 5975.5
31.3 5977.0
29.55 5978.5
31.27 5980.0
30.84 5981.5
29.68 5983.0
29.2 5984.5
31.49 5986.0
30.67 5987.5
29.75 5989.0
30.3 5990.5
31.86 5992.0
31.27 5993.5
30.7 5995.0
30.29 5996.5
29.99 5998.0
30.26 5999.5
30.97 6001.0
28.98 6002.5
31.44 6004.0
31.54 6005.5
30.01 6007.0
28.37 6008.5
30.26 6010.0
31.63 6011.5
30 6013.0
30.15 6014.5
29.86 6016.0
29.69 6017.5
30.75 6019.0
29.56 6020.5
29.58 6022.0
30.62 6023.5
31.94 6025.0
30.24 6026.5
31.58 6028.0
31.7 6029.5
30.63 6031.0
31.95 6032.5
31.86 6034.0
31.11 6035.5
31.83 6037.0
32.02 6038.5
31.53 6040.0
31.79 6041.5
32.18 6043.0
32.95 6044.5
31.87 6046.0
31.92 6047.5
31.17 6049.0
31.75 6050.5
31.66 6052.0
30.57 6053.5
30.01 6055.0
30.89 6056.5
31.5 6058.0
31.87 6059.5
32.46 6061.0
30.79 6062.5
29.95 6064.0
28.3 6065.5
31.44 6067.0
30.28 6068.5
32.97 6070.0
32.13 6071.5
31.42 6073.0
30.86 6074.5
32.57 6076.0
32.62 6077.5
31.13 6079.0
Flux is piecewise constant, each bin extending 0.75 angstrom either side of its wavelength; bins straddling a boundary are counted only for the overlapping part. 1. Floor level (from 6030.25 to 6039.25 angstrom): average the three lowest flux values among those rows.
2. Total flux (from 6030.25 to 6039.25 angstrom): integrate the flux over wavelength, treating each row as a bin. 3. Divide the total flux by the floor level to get 9.11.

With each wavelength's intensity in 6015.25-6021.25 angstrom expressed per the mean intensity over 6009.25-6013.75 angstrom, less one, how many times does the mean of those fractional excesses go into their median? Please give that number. 1.3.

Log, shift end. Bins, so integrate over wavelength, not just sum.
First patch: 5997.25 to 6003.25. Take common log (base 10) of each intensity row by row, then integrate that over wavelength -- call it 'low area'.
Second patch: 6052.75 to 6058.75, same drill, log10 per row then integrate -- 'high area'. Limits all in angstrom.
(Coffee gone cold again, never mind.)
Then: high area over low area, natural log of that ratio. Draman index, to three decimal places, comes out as 0.007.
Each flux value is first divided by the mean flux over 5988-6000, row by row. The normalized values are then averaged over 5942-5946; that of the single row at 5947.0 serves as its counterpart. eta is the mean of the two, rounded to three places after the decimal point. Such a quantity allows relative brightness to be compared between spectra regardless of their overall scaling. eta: 1.027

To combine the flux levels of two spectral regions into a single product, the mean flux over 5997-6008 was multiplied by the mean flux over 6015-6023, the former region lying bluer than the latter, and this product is 910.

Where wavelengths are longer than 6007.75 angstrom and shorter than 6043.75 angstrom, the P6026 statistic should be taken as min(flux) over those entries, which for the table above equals 28.37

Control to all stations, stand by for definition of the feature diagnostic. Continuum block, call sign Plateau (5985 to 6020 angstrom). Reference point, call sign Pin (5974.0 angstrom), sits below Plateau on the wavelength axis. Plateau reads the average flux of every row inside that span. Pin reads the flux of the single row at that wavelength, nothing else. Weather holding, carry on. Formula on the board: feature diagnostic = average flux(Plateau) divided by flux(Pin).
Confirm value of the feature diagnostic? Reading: 1.00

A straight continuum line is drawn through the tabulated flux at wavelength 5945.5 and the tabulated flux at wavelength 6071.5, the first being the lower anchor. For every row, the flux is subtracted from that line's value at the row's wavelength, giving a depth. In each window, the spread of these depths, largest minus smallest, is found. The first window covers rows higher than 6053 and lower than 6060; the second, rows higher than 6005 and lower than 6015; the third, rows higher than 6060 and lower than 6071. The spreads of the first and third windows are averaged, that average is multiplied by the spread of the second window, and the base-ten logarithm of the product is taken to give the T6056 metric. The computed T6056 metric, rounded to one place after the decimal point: 1.0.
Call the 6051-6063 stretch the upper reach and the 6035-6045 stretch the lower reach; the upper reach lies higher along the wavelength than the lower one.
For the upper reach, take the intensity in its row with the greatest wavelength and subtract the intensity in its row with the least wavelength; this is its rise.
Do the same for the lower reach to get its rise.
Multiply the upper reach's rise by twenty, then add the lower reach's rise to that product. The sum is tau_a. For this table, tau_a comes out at -16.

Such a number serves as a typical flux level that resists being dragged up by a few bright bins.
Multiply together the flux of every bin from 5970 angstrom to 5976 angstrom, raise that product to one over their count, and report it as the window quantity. 31.4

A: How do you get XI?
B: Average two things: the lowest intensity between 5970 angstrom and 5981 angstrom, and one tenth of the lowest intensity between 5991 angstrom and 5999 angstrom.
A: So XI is 16.3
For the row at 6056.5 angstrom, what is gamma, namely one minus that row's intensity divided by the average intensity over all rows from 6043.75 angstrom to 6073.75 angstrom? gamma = 0.013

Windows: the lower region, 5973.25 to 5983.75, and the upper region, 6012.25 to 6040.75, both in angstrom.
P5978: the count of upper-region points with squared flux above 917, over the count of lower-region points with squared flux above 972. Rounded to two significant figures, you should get 6.0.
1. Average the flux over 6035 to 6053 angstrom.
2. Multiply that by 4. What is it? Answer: 127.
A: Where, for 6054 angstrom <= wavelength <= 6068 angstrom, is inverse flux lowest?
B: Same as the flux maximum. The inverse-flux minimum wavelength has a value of 6061.0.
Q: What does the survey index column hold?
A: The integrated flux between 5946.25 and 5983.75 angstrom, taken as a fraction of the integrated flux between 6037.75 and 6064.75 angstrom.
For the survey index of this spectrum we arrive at 1.36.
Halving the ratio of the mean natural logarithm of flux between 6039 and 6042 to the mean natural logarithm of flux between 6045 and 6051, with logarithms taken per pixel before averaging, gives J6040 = 0.500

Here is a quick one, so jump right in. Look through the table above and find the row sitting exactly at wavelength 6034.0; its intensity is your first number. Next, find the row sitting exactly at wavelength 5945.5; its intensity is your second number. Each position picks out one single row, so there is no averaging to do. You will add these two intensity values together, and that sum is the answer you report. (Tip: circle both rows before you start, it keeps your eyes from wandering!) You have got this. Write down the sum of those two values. 63.9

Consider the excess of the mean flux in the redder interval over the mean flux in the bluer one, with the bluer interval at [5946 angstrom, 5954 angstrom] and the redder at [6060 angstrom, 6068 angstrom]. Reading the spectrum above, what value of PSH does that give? -0.3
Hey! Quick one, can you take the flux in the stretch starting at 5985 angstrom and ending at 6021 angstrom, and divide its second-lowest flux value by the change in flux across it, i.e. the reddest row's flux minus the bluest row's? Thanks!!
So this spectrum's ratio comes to -15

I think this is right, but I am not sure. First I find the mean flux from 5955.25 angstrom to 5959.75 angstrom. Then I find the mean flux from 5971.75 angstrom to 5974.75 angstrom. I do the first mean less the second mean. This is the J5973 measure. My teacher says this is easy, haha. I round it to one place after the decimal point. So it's -1.2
